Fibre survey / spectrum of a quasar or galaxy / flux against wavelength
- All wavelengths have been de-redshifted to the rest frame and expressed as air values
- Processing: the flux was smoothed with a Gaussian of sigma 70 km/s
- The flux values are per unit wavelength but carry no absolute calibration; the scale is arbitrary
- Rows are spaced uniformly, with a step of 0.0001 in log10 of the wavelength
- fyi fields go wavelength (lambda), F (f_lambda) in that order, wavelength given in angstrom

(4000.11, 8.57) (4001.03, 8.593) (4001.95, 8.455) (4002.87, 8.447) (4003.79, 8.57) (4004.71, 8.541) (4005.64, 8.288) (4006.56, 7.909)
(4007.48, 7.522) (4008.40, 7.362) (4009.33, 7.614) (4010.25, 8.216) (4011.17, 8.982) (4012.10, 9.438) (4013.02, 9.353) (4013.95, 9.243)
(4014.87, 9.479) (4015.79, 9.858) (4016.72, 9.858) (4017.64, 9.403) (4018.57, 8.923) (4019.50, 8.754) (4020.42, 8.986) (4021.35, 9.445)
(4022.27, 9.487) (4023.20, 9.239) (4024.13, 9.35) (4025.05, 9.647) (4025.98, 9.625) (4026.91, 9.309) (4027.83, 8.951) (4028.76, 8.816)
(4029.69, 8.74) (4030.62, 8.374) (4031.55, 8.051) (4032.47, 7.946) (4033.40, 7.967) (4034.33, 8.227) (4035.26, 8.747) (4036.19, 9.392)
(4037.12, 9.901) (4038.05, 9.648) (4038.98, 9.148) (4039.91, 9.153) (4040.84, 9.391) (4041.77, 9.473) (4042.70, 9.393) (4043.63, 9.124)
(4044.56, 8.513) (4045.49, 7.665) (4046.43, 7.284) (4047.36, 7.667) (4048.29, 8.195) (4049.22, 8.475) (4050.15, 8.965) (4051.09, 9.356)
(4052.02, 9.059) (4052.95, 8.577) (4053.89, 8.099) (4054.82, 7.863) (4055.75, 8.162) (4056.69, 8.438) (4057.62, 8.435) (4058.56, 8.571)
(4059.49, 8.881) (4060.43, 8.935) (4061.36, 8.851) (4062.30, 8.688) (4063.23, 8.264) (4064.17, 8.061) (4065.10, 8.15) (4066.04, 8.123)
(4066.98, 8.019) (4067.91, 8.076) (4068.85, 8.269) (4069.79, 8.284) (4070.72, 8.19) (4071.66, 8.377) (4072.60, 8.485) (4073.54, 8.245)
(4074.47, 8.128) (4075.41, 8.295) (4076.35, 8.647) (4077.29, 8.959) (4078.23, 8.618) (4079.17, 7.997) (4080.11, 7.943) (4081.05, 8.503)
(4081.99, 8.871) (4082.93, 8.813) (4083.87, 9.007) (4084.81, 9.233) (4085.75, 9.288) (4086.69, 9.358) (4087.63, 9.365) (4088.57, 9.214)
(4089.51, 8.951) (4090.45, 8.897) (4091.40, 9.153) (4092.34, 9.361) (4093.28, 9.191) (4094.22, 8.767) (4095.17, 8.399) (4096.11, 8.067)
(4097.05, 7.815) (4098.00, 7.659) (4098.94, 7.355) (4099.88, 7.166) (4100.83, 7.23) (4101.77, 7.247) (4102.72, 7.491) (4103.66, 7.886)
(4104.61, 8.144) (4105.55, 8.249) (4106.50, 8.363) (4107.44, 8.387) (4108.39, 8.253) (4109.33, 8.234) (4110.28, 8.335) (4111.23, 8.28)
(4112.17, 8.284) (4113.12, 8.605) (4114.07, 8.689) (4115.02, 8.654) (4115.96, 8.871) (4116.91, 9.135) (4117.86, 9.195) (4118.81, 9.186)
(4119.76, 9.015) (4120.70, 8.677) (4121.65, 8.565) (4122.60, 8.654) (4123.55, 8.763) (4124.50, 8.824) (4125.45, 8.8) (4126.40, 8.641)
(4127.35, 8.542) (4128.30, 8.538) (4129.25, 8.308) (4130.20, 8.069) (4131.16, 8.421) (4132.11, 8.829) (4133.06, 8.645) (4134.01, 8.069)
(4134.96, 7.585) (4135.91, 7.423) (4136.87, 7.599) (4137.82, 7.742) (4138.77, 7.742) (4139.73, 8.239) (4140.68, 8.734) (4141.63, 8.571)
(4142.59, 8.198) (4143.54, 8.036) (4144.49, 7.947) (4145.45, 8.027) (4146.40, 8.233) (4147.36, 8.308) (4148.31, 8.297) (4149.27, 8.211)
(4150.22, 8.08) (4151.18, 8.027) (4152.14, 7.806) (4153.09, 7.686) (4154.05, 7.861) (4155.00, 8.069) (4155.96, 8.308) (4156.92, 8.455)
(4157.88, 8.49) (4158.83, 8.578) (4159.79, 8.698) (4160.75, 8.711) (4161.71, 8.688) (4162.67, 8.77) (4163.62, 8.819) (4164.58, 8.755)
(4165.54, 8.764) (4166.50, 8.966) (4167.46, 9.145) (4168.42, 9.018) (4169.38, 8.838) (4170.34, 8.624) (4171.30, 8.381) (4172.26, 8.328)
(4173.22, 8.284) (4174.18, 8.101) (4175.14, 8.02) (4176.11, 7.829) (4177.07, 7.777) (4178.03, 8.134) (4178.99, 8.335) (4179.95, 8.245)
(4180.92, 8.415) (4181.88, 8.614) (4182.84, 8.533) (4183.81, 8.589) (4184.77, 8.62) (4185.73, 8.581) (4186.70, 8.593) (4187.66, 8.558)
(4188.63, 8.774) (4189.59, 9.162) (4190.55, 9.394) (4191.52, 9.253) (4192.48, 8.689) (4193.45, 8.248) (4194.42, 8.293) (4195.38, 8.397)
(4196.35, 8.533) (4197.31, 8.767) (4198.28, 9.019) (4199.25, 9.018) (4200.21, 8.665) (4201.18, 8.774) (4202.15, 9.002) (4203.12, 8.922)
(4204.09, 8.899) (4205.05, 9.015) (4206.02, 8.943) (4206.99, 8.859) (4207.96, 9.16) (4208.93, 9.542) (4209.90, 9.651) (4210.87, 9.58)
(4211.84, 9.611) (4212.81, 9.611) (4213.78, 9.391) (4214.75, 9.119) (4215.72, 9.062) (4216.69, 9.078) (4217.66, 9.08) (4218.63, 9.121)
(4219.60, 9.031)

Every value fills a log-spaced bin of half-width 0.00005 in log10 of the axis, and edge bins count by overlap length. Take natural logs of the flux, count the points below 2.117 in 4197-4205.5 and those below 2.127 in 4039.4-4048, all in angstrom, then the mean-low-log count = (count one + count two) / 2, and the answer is 1.5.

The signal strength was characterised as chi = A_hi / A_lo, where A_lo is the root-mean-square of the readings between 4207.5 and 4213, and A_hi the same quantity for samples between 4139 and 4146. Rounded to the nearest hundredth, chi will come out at 0.87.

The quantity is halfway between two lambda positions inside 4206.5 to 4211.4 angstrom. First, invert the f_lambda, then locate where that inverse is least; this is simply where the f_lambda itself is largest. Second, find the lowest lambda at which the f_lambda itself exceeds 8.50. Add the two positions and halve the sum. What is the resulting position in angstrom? 4208.4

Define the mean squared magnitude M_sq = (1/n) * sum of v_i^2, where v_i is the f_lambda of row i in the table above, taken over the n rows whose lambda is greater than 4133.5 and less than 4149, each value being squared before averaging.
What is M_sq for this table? 65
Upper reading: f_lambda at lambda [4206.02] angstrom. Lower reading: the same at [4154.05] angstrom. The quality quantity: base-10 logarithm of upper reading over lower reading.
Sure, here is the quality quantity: 0.056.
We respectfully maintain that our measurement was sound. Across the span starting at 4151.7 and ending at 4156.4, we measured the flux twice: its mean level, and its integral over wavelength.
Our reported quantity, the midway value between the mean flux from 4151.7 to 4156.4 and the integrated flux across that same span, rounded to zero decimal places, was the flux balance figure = 23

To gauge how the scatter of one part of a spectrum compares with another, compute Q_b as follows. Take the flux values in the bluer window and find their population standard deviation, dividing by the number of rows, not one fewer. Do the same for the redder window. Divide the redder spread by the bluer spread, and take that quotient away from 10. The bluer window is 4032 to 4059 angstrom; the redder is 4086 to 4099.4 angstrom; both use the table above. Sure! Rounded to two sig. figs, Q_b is 9.0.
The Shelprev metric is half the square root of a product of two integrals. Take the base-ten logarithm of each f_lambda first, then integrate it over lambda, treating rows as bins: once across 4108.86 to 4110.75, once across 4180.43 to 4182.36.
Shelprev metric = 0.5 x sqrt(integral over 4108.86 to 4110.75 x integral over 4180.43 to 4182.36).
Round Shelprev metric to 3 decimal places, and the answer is 0.882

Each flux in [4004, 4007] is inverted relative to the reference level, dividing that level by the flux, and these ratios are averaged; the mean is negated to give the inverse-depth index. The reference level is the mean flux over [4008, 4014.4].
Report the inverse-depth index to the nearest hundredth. -1.04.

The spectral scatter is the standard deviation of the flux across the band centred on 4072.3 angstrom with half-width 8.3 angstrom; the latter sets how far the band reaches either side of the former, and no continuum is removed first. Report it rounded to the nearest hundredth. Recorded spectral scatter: 0.26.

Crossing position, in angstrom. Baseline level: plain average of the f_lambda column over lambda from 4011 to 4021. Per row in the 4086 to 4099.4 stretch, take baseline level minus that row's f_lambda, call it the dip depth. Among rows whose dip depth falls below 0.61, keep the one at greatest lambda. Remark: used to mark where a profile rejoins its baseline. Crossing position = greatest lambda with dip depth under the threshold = 4094.22 angstrom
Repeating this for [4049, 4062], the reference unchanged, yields 4061.36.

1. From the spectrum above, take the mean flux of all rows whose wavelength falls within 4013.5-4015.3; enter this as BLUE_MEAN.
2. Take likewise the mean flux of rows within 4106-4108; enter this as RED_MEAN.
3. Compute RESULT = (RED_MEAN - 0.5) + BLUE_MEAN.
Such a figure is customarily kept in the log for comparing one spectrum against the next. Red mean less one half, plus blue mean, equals 17.2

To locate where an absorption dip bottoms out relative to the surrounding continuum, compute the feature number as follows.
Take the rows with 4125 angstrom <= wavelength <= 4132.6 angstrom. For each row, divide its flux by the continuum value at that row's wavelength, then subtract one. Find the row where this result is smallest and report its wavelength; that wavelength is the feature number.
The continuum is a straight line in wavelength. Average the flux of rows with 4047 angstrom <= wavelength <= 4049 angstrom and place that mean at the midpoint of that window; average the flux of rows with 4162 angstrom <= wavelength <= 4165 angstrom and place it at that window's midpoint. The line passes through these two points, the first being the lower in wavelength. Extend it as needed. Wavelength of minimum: 4130.20 angstrom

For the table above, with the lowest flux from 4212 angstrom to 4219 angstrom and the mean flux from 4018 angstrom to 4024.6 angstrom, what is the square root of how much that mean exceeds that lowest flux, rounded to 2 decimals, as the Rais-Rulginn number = 0.33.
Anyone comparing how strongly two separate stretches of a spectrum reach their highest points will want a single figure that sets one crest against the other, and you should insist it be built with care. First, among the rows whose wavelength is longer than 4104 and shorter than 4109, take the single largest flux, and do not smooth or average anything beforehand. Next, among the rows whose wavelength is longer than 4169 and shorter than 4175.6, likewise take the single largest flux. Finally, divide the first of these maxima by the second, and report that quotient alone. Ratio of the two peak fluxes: 0.95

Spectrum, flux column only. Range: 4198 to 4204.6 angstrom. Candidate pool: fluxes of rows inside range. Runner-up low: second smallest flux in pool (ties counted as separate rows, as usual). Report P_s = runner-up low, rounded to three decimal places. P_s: 8.774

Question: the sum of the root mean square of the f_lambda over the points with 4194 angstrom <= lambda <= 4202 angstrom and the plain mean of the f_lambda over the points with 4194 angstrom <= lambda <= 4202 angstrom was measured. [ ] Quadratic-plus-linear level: 17.4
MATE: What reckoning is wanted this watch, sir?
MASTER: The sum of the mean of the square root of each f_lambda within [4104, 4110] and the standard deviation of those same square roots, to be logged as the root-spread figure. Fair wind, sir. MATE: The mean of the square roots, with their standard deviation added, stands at 2.89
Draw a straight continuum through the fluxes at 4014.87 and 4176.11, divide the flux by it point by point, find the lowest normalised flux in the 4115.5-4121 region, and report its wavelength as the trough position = 4120.70 angstrom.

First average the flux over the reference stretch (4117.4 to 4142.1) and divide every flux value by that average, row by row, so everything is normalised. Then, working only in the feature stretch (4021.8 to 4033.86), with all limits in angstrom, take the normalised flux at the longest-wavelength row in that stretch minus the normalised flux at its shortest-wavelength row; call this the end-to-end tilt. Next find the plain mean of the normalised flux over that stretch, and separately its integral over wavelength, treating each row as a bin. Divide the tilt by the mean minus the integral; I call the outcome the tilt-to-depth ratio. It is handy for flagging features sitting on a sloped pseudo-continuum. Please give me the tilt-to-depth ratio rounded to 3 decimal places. 0.015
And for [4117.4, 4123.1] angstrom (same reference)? 0.013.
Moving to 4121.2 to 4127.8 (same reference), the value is 0.000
